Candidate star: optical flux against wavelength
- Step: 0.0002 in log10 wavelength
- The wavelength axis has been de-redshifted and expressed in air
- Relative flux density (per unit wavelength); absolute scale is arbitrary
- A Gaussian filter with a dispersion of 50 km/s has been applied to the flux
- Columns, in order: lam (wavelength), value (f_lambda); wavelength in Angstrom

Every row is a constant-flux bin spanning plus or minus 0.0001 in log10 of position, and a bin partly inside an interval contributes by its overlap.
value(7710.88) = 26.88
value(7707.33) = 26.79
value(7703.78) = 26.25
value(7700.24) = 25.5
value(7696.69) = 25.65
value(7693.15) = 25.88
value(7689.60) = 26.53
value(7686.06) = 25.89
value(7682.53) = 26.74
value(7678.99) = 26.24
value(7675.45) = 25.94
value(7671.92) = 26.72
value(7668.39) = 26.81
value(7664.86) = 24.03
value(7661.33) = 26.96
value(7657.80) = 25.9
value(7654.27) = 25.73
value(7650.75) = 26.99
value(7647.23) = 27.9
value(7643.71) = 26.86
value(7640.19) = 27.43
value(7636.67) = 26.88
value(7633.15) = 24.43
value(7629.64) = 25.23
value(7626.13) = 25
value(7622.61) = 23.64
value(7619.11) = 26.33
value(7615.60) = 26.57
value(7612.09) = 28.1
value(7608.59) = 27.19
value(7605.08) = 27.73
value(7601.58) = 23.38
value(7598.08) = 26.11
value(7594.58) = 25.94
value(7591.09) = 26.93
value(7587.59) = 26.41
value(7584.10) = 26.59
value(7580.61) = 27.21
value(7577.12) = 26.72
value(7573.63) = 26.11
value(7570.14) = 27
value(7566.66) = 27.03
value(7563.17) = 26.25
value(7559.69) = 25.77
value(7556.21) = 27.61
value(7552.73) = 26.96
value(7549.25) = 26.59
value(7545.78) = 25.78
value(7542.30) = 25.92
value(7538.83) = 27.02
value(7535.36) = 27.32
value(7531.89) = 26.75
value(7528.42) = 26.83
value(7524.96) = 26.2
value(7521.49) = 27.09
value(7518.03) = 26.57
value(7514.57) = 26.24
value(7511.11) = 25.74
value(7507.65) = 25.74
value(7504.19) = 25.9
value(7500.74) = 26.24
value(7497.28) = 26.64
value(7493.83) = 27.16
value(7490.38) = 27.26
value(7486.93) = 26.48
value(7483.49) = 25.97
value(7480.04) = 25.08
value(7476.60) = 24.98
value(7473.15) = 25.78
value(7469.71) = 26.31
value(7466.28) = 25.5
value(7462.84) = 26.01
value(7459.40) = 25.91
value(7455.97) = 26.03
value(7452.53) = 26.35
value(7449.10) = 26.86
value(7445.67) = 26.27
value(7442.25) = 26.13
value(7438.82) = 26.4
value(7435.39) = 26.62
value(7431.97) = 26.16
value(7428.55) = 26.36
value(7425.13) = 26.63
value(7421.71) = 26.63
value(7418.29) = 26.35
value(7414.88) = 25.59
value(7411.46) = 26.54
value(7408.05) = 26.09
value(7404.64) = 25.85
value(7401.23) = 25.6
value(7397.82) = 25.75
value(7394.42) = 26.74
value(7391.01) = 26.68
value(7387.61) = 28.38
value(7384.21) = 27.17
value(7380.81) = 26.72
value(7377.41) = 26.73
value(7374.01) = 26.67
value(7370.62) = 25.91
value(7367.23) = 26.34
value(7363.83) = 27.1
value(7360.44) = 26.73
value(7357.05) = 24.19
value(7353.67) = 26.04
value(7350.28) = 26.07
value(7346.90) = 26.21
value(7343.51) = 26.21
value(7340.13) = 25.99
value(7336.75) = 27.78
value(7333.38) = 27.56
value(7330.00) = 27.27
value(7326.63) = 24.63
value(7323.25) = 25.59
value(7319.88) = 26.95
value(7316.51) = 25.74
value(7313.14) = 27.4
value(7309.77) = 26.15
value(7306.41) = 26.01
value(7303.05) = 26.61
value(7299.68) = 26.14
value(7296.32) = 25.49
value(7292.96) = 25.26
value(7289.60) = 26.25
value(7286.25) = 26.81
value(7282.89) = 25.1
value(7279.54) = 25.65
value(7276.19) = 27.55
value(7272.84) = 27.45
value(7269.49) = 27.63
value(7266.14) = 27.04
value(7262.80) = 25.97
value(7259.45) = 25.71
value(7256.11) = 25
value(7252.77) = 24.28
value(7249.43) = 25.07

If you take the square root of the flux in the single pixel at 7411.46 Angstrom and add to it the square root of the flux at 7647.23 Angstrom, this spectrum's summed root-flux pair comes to 10.4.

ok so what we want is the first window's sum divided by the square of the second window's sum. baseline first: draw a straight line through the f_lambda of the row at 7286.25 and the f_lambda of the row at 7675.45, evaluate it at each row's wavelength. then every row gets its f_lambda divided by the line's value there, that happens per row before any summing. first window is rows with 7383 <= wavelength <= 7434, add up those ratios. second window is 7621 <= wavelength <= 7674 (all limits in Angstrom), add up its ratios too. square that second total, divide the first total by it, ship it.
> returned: 0.0662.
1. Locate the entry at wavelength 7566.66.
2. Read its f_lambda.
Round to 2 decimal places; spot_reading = 27.03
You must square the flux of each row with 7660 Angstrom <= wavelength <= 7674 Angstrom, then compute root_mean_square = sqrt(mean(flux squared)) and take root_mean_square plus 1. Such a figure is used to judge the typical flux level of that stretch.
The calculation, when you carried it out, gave 27.2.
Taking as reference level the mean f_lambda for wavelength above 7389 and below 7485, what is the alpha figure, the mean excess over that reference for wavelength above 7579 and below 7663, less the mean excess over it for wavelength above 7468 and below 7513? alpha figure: 0.21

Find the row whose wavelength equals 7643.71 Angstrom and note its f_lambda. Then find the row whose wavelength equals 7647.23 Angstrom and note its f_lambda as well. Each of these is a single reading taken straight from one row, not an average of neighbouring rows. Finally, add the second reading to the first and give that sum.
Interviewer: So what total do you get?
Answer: 54.8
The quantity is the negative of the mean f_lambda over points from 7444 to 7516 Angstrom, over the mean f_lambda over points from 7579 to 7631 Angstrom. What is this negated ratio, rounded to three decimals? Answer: -0.998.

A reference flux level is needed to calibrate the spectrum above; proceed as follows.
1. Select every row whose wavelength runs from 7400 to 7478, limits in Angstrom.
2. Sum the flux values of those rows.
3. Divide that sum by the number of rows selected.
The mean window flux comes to 26.13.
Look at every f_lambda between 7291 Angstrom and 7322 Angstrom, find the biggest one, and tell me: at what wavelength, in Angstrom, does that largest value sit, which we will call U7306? 7313.14 Angstrom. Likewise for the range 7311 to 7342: 7336.75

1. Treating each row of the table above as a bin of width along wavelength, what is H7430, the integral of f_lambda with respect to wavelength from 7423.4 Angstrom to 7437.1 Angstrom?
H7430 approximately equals 362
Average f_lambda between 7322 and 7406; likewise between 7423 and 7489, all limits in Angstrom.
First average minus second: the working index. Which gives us 0.30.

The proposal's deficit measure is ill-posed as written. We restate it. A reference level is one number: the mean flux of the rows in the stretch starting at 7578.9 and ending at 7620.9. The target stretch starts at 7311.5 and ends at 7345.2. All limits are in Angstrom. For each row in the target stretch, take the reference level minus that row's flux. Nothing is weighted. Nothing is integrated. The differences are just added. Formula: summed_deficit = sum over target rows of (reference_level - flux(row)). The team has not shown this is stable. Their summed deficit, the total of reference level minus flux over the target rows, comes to 0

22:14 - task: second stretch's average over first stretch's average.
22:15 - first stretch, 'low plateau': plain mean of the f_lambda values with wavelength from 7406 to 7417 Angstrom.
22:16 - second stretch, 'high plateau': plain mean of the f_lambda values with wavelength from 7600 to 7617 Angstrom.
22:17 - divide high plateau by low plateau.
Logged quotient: 1.02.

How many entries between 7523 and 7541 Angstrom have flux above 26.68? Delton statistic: 4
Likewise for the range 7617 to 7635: 0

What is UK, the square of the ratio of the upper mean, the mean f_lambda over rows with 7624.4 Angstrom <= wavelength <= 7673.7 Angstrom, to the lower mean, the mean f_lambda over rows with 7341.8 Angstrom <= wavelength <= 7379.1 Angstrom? 1.00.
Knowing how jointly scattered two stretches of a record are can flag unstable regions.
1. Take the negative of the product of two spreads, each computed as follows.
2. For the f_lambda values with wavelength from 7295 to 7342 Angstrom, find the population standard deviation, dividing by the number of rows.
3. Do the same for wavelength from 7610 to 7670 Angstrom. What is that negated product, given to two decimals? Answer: -1.12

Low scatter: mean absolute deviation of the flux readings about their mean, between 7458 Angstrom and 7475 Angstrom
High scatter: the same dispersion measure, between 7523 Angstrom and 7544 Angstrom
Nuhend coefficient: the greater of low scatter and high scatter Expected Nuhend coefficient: 0.4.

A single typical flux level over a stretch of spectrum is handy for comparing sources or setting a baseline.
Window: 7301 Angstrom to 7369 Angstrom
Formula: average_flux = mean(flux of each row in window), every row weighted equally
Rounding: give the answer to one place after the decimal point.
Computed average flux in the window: 26.3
